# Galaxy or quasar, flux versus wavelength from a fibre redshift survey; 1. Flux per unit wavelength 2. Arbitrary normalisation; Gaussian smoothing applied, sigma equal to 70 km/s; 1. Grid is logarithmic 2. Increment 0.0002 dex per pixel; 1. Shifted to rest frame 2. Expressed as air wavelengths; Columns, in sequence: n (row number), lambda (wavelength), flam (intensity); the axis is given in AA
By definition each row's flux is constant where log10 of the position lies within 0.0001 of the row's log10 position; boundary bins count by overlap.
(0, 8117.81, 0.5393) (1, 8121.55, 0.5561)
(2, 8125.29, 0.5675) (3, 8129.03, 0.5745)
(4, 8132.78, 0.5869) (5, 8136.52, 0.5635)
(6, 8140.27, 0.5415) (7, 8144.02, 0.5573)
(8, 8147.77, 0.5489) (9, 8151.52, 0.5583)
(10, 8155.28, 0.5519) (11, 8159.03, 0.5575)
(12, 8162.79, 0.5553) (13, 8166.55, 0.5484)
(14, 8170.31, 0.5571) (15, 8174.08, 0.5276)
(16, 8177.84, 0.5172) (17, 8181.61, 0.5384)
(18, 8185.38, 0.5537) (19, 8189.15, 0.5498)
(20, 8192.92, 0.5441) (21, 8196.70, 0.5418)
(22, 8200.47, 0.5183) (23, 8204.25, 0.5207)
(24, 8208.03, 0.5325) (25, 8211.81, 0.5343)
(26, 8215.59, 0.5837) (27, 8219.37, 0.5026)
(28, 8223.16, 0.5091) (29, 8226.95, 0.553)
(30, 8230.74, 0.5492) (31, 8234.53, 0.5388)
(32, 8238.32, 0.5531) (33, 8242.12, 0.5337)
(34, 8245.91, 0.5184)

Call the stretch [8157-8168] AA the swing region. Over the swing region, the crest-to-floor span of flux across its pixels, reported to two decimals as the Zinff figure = 0.01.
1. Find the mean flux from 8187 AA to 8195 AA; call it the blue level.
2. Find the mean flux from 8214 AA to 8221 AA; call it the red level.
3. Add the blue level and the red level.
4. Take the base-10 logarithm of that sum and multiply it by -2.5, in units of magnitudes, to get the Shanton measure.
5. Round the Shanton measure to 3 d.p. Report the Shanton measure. -0.094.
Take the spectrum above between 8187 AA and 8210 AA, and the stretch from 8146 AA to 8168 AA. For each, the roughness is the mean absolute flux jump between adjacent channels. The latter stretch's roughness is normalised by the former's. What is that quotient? 0.7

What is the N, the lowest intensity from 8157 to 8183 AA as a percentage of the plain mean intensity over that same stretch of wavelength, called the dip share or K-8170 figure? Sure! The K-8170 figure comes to 95.2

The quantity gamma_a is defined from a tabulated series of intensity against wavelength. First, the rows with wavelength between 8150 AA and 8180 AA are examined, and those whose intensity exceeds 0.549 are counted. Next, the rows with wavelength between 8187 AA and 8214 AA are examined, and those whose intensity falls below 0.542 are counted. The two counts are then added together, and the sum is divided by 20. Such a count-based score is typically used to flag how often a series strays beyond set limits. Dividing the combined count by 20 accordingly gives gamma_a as 0.500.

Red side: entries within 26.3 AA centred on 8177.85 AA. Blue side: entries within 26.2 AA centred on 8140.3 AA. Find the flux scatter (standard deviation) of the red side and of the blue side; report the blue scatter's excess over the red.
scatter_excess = 0.001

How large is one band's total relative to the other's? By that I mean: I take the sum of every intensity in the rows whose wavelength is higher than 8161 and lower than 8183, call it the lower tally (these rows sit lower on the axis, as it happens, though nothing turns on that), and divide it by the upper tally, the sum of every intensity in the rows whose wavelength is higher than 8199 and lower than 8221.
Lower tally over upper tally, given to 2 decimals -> 1.02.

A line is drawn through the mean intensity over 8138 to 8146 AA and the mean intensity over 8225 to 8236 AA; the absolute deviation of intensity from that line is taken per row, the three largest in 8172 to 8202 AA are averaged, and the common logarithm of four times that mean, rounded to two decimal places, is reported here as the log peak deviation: -0.96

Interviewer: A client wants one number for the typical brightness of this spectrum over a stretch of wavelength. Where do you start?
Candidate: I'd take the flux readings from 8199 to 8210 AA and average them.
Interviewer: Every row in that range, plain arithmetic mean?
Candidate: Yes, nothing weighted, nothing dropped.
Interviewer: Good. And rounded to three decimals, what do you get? 0.524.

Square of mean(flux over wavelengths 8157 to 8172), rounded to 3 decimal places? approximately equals 0.308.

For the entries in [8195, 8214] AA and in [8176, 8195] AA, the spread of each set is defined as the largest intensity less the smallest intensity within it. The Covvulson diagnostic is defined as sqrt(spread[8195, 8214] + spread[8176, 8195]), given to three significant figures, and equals 0.245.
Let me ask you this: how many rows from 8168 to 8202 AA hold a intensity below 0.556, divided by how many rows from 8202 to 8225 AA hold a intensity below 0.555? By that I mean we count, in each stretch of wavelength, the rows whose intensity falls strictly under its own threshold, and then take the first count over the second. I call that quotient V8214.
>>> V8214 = 1.60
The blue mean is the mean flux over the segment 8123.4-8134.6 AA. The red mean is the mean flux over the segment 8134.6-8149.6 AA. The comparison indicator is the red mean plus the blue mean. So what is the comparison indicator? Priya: 1.13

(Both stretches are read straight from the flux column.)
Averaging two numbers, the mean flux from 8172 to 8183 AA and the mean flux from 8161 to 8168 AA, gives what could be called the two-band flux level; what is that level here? 0.540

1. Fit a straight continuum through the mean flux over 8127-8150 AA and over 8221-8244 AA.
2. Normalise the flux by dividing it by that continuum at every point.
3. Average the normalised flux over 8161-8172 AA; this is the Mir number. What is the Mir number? 0.997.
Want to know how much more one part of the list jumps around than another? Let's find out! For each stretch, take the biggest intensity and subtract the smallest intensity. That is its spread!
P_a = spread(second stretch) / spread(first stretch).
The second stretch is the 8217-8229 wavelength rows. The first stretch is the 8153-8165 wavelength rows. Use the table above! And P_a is 9.00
